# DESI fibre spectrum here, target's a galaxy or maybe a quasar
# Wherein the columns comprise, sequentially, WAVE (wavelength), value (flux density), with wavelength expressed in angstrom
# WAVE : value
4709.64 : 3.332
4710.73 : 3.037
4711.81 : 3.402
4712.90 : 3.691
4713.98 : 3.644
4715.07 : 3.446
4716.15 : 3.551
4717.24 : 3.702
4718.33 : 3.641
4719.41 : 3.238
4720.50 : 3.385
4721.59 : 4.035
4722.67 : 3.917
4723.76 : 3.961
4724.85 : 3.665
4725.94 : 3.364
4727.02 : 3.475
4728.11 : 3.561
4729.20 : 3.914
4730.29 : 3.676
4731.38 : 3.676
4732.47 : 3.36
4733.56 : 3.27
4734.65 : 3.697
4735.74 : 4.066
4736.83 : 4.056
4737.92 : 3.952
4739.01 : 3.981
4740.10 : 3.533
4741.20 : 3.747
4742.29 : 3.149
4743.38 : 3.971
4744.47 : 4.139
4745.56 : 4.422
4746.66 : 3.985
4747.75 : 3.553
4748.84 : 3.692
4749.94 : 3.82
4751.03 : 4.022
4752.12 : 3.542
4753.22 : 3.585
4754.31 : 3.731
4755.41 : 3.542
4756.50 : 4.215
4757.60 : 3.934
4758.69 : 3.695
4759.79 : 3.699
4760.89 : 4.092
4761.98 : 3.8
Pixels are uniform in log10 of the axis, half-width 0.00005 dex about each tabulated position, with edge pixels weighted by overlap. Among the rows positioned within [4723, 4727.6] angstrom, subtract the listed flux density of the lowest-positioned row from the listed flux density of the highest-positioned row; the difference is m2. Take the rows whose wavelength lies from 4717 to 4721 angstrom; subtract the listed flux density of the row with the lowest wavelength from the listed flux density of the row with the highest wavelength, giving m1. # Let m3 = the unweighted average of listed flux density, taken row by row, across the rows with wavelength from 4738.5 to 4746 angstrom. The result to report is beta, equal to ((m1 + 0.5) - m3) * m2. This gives 1.8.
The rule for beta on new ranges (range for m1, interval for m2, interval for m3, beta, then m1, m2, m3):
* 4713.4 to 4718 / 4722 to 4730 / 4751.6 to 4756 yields 0.0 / 0.1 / 0.0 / 3.60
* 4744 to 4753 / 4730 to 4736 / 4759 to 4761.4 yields -1.6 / -0.6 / 0.4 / 3.90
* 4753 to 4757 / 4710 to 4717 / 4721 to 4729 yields -1.3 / 0.6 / 0.5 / 3.71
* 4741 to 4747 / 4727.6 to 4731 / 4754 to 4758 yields -0.4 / 0.2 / 0.1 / 3.86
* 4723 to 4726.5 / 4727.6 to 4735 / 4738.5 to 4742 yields -0.5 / -0.6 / 0.1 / 3.75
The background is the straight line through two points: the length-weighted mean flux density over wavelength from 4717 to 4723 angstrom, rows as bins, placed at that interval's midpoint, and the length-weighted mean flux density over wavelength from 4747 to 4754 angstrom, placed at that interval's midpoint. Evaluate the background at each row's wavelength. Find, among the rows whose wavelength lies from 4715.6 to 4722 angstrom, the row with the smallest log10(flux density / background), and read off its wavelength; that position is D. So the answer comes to 4719.41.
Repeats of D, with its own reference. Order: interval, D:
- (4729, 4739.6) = 4733.56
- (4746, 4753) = 4752.12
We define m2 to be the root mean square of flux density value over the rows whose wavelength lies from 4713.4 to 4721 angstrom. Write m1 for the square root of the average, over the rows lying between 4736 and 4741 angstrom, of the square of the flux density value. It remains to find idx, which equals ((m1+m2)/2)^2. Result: 13.7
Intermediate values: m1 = 3.89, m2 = 3.5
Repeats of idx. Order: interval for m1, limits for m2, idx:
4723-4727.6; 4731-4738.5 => 13.5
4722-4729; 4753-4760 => 13.8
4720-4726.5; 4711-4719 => 13.4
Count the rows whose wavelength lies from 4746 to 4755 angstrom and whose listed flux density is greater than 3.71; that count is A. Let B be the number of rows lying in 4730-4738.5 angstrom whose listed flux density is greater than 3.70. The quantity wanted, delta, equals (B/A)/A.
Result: 0.19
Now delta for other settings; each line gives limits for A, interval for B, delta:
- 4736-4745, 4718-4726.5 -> 0.08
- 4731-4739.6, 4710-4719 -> 0.06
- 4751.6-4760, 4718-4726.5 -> 0.33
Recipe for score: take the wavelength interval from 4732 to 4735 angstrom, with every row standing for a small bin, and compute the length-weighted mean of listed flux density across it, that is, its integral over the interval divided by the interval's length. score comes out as 3.43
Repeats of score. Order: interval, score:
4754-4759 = 3.83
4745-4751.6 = 3.92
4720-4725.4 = 3.79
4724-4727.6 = 3.54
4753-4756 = 3.64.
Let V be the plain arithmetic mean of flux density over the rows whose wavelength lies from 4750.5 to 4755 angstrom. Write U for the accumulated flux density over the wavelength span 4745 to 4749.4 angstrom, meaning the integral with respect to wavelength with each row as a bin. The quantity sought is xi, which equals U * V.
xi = 64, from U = 17.2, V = 3.72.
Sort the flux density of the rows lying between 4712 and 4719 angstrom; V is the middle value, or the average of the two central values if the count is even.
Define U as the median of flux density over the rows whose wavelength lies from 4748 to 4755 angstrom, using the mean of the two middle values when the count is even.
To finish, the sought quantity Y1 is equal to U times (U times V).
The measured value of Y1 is 50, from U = 3.71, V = 3.64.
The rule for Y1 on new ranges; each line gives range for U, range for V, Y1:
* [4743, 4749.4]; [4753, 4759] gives 59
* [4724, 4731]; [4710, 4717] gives 46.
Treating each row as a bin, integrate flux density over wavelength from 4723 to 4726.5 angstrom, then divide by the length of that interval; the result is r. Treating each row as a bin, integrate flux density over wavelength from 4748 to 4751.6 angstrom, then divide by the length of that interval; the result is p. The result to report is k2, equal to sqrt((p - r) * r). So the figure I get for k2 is 0.73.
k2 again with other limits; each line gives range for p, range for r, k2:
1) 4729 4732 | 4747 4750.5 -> 0.22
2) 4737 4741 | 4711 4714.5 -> 1.01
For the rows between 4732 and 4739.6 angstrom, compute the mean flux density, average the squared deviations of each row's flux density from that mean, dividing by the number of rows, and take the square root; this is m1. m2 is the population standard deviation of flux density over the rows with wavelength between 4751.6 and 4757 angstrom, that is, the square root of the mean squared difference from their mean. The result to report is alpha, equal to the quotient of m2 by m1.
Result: 0.8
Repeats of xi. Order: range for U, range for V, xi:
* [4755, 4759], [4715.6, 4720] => 55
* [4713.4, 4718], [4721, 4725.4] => 64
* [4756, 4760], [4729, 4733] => 57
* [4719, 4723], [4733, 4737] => 55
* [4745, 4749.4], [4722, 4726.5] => 64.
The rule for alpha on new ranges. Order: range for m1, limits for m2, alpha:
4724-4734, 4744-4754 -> 1.5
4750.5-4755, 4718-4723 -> 1.6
